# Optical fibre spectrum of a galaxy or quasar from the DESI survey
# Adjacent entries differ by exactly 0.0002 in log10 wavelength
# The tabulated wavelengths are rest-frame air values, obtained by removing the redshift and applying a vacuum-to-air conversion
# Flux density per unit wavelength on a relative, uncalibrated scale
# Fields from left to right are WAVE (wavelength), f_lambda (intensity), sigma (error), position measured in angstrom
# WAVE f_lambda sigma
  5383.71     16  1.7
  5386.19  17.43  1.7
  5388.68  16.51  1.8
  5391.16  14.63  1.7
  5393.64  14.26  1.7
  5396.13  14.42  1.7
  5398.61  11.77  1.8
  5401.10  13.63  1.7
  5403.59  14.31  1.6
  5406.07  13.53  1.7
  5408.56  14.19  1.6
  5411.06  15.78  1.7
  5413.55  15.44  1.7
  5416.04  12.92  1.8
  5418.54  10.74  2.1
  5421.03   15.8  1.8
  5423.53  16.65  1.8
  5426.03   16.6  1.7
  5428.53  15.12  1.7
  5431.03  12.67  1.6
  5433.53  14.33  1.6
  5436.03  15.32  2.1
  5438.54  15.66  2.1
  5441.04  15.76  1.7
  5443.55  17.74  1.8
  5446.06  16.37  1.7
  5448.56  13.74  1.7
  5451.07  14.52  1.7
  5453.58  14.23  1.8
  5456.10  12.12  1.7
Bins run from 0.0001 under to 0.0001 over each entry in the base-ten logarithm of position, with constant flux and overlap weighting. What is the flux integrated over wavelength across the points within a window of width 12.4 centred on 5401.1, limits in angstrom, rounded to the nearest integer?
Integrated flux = 168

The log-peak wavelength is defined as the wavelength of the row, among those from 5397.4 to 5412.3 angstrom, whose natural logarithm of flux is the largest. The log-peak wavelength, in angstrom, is 5411.06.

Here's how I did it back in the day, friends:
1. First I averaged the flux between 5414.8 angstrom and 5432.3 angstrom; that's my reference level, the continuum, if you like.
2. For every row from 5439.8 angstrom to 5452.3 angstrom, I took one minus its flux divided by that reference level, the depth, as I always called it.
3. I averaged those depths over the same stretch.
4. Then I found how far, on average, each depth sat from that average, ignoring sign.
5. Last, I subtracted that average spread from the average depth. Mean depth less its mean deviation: -0.172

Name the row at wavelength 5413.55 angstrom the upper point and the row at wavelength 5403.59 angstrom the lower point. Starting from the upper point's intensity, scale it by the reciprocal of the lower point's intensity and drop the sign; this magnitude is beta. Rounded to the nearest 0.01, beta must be 1.08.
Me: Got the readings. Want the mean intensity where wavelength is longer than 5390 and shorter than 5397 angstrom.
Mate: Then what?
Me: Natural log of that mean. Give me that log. 2.67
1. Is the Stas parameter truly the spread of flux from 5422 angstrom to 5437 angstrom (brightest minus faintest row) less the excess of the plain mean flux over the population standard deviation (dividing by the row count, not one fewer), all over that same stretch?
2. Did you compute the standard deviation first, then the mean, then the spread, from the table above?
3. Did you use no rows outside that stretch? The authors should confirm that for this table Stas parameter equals -9.8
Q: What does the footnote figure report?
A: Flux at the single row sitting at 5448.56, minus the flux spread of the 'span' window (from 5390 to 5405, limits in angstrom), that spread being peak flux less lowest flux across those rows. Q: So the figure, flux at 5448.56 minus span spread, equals 10.9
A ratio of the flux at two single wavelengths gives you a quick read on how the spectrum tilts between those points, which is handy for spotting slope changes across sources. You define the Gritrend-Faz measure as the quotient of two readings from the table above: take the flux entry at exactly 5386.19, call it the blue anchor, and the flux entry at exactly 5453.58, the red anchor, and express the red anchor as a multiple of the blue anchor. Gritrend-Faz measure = 0.816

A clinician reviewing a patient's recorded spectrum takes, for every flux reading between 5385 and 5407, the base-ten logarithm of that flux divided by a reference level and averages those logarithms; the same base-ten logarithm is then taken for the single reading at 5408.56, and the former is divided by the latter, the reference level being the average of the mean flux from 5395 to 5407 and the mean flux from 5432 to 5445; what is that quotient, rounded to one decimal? 0.5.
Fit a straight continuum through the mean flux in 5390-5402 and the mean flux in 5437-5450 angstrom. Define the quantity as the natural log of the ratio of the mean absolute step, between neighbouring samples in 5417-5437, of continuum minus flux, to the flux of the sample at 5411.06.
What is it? -2.18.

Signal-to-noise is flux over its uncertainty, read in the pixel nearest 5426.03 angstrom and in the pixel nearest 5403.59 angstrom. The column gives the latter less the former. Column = -0.8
